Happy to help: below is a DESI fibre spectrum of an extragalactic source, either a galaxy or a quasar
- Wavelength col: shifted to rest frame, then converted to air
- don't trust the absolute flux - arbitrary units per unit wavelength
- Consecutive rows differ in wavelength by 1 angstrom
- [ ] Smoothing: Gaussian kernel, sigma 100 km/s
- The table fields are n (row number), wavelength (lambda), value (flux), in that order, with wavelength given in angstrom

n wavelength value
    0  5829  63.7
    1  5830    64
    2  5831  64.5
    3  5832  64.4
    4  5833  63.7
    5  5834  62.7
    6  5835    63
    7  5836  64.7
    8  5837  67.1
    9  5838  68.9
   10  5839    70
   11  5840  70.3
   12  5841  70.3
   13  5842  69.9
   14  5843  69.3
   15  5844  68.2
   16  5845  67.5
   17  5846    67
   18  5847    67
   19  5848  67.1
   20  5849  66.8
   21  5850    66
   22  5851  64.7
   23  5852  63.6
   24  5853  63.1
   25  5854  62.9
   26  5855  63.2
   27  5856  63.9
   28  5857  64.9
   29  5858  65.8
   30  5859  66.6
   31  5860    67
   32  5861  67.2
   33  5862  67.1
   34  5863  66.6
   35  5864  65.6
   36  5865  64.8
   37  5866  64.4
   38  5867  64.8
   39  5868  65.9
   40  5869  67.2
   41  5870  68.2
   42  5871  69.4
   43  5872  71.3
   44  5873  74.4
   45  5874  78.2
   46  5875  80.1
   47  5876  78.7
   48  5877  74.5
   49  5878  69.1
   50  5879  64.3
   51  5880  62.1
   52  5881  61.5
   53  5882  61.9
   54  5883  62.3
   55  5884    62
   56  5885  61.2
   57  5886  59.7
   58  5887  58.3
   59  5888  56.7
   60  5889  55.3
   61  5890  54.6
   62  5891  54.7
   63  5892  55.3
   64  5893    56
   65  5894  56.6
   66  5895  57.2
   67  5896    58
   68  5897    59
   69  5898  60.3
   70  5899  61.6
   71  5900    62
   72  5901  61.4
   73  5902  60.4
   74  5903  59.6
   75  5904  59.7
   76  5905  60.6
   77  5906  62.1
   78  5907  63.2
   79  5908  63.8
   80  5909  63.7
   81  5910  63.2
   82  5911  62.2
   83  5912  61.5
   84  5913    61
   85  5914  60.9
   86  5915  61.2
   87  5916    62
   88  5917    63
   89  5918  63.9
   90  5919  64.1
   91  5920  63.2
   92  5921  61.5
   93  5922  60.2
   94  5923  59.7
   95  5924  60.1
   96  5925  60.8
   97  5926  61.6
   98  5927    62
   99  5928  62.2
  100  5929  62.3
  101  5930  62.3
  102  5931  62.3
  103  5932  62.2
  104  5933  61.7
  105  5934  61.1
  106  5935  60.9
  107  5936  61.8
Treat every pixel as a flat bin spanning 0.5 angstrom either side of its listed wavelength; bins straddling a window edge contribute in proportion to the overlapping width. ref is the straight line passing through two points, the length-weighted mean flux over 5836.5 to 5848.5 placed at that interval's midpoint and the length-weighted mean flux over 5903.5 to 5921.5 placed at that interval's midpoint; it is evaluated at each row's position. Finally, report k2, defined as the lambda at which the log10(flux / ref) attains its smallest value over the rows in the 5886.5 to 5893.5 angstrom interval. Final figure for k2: 5890 angstrom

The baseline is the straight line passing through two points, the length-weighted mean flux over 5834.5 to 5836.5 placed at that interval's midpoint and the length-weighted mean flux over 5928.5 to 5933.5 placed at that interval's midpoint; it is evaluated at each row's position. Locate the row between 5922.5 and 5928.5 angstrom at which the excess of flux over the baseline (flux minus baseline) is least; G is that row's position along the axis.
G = 5923 angstrom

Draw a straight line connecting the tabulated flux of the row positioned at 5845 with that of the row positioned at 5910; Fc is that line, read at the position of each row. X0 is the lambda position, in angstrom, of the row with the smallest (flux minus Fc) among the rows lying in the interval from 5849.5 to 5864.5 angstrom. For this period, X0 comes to 5854 angstrom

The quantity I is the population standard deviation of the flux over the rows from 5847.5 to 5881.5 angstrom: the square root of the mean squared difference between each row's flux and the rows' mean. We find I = 5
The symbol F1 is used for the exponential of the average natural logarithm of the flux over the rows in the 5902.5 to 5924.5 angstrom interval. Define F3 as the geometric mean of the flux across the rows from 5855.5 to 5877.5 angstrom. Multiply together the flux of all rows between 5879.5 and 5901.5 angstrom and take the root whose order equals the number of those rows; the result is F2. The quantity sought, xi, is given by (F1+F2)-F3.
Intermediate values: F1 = 61.8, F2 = 58.9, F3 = 68.8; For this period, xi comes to 52.0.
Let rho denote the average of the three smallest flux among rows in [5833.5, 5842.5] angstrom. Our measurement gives 63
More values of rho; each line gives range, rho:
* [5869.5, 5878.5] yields 69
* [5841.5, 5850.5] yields 67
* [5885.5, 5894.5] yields 55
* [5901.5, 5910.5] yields 60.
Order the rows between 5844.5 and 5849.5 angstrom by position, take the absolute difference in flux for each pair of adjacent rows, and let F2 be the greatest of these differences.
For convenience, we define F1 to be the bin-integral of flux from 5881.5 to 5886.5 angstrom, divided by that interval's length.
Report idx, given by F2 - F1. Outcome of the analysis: -61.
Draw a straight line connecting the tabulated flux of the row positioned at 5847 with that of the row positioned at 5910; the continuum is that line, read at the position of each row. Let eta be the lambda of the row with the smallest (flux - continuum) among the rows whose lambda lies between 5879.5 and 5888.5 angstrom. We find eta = 5888 angstrom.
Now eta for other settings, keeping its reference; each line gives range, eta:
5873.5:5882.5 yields 5881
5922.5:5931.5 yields 5923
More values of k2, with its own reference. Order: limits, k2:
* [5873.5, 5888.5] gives 5888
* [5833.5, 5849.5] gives 5834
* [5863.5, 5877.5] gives 5866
